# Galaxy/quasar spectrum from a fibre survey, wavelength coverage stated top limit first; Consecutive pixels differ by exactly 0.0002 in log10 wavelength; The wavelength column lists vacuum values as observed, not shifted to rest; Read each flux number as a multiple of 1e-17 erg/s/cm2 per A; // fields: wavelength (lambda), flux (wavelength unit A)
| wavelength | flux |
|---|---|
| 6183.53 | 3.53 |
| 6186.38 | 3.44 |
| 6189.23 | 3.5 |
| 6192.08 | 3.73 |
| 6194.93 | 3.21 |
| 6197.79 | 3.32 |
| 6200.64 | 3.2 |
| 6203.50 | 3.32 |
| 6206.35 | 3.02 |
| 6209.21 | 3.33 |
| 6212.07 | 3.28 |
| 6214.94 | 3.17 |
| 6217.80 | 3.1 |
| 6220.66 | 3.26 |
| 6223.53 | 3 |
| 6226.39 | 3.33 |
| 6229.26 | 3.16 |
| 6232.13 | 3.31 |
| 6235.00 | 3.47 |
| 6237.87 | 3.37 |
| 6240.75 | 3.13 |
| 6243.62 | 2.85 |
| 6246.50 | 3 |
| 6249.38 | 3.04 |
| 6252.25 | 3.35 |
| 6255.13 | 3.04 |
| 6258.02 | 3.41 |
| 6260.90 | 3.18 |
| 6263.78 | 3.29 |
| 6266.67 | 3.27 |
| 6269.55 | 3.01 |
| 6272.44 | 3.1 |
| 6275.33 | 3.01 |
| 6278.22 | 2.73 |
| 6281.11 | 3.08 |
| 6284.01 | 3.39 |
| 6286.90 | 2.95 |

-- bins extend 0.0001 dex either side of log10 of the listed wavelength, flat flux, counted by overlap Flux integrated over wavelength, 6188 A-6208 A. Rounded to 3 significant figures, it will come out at 66.5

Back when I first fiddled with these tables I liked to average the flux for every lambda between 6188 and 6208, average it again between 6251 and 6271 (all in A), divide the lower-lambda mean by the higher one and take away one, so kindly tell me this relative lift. 0.033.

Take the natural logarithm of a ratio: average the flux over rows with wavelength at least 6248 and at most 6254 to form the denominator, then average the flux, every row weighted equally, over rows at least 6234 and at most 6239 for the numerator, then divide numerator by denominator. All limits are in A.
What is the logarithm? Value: 0.07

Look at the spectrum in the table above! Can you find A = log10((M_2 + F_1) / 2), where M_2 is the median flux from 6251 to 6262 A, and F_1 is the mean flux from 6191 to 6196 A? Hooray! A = 0.527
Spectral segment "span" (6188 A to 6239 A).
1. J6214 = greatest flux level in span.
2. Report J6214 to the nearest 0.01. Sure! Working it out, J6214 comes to 3.73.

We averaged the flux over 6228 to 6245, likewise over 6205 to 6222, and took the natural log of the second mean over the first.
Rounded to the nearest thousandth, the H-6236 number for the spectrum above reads -0.007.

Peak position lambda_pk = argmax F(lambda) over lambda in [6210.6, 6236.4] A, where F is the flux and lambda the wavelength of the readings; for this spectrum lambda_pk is 6235.00 A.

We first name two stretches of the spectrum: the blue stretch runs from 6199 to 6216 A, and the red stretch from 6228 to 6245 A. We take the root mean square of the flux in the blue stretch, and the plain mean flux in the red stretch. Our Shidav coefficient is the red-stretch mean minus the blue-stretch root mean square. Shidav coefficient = -0.01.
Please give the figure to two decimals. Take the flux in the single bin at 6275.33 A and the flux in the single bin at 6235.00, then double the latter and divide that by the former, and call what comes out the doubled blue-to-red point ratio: 2.31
